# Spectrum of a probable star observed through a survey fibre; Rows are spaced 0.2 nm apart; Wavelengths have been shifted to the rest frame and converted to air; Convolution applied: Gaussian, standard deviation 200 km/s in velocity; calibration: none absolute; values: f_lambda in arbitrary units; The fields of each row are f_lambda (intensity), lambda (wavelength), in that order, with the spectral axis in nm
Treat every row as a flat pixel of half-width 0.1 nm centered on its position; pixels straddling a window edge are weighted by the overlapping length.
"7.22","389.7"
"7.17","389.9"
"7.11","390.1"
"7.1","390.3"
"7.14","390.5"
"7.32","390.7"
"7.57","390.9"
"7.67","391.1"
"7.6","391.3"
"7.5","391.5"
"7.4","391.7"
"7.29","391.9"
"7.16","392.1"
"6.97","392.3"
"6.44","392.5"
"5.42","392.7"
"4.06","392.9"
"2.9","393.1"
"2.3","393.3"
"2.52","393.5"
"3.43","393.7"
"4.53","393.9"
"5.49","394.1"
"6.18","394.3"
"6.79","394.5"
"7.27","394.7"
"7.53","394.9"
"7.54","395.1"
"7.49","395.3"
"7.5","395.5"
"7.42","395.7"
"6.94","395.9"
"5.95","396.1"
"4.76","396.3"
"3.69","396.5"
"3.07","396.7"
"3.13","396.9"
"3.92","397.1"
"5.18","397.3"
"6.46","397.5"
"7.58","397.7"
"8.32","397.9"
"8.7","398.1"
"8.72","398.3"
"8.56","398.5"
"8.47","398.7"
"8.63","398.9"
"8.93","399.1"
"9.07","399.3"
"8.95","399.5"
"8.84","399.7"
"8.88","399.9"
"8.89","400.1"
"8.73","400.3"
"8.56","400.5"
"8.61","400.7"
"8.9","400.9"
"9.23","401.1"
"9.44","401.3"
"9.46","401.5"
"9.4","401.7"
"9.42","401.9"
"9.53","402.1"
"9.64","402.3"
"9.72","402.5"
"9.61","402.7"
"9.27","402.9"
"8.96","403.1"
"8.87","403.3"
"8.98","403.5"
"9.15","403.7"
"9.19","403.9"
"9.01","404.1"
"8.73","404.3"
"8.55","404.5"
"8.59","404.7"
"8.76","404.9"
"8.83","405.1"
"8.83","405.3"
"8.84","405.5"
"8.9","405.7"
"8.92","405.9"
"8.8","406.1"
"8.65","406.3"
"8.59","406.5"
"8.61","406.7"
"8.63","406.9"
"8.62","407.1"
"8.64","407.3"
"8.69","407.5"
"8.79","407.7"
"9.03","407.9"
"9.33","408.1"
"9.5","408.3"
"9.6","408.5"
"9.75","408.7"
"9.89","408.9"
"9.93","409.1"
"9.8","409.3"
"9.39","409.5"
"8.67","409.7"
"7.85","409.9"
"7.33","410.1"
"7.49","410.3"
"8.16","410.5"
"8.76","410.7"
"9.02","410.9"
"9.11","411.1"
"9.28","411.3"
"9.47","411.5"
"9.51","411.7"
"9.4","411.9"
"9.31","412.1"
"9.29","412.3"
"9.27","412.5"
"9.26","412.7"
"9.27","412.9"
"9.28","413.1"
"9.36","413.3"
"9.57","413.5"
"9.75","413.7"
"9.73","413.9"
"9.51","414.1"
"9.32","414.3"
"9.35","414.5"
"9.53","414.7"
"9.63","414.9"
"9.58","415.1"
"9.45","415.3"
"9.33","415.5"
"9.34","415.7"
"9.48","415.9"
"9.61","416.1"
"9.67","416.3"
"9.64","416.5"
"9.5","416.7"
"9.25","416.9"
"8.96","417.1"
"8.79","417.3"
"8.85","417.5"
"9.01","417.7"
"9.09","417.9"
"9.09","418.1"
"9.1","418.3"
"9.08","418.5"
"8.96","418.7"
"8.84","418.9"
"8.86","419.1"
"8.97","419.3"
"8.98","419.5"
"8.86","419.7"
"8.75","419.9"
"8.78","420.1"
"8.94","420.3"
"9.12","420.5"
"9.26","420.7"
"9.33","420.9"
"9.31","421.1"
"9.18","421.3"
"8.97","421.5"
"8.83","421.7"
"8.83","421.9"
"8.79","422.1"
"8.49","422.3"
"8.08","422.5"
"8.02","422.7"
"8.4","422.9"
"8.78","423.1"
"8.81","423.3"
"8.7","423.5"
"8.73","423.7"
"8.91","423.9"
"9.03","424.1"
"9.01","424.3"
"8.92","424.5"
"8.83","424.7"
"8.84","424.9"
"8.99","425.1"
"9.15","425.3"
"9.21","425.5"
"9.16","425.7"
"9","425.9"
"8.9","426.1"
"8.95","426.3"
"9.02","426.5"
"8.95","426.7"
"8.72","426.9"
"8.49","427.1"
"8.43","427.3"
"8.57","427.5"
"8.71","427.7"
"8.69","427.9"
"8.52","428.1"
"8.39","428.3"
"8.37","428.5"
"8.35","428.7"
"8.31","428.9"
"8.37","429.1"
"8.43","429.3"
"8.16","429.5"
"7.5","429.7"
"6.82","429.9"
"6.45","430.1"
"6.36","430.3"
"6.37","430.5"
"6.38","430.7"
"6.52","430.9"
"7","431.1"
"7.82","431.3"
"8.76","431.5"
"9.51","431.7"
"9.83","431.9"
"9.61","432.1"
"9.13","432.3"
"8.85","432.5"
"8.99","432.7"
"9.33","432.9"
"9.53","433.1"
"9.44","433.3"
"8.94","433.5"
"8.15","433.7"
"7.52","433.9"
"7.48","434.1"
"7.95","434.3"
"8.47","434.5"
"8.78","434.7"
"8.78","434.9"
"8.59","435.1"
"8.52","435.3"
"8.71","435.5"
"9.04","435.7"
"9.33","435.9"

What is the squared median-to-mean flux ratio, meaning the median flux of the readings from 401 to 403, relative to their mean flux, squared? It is 1.00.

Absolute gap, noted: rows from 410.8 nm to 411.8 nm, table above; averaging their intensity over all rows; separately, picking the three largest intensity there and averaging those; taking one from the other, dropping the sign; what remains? 0.14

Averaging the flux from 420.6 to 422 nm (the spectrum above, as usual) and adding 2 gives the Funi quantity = 11.1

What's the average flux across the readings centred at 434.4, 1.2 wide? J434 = 8.2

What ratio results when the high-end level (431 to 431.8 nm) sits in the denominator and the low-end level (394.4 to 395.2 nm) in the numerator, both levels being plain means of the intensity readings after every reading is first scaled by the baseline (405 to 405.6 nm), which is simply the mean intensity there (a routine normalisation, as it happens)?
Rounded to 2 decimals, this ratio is 0.88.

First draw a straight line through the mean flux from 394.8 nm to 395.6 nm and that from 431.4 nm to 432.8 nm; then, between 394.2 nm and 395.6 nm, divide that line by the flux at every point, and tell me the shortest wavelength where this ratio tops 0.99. 394.3 nm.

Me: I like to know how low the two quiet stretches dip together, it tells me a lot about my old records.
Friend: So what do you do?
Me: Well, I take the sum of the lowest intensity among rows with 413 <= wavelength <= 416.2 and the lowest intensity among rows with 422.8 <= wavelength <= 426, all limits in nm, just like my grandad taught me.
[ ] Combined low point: 18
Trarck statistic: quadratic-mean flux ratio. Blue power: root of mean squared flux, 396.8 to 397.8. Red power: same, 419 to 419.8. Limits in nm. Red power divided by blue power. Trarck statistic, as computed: 1.62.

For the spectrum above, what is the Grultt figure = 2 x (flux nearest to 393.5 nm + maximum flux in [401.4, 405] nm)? 24.5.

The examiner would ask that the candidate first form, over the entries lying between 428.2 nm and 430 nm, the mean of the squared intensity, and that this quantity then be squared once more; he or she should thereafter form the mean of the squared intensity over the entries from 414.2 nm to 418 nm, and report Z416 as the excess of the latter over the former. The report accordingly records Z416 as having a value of -4206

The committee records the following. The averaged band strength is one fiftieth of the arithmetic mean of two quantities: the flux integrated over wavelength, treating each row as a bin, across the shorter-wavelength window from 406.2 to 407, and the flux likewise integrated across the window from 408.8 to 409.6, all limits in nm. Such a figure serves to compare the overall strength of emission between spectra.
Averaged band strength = 0.147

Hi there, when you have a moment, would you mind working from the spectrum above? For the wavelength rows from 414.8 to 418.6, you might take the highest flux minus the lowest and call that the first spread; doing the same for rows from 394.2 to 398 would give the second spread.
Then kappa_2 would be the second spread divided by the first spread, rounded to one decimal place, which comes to 6.0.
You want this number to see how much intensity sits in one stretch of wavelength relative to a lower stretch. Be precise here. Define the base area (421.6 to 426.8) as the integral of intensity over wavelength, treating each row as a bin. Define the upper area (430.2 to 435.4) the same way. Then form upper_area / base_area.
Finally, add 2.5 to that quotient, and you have 3.4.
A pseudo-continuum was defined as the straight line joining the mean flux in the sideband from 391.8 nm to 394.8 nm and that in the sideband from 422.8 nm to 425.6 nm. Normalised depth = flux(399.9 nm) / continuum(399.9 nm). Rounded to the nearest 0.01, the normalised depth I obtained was 1.47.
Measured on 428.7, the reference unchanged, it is 0.89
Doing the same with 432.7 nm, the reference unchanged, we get 0.91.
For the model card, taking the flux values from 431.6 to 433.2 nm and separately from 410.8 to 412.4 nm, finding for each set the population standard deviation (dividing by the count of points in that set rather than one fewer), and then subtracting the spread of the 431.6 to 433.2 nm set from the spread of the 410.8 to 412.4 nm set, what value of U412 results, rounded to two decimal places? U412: -0.16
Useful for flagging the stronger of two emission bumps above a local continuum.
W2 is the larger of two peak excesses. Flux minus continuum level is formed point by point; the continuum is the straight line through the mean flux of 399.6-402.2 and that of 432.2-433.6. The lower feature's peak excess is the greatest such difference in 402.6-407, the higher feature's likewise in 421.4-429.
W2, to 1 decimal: 0.5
